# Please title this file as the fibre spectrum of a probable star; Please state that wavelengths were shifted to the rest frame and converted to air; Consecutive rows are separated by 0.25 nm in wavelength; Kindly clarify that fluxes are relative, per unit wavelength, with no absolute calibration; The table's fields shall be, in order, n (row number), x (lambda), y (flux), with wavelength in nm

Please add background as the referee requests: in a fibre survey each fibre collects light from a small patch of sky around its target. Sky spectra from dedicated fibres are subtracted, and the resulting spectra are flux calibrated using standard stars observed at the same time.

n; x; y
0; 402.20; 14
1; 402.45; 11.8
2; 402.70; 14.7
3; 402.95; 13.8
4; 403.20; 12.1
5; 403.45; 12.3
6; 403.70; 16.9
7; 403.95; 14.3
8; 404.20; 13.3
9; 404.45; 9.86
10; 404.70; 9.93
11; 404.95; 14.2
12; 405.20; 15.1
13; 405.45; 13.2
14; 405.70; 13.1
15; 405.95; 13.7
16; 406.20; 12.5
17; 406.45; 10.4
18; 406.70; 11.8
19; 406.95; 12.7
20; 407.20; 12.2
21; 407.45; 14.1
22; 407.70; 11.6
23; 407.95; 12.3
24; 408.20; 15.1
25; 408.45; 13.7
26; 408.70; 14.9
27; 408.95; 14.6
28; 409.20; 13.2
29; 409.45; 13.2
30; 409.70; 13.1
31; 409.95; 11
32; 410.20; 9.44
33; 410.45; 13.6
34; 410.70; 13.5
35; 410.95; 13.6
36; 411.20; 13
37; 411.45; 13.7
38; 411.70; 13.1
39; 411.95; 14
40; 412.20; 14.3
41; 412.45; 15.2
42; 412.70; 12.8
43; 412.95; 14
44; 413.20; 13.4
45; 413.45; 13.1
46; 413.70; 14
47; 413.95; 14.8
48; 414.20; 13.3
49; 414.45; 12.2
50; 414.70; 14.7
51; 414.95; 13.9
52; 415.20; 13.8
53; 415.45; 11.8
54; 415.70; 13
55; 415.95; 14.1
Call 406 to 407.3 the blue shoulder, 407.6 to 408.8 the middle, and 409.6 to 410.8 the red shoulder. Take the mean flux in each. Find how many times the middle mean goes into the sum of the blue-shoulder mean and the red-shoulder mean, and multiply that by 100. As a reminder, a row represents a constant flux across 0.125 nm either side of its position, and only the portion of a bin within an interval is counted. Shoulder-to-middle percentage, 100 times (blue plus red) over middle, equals 178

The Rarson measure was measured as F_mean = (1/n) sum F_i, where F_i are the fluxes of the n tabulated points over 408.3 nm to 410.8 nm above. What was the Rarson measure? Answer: 13.0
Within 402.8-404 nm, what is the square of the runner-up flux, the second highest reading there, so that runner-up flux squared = 204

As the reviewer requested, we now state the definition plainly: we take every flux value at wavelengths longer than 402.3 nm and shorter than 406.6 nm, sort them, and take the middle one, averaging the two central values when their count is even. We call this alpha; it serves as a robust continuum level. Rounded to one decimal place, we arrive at 13.2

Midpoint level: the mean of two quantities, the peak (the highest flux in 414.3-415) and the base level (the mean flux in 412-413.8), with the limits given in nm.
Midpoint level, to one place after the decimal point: 14.3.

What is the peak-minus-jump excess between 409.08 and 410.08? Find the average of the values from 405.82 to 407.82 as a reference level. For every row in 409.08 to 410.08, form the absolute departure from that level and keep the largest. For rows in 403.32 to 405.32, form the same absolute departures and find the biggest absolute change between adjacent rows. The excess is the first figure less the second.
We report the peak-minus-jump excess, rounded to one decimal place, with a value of -3.1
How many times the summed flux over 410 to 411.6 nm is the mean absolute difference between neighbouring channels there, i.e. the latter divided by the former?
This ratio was 0.015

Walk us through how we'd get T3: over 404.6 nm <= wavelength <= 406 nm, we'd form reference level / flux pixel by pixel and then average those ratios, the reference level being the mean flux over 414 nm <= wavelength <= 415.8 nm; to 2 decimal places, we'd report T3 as 1.02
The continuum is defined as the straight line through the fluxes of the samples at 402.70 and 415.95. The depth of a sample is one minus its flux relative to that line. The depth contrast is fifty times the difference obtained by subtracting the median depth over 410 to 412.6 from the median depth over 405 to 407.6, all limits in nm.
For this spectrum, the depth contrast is 3.1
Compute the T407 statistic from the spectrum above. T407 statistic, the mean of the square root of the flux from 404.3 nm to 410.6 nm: 3.56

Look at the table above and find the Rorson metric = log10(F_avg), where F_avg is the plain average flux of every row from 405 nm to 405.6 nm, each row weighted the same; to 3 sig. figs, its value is 1.15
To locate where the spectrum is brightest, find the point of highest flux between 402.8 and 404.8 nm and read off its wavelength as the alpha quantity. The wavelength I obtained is 403.70 nm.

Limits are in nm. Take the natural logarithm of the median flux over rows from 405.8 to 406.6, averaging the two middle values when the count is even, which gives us 2.53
